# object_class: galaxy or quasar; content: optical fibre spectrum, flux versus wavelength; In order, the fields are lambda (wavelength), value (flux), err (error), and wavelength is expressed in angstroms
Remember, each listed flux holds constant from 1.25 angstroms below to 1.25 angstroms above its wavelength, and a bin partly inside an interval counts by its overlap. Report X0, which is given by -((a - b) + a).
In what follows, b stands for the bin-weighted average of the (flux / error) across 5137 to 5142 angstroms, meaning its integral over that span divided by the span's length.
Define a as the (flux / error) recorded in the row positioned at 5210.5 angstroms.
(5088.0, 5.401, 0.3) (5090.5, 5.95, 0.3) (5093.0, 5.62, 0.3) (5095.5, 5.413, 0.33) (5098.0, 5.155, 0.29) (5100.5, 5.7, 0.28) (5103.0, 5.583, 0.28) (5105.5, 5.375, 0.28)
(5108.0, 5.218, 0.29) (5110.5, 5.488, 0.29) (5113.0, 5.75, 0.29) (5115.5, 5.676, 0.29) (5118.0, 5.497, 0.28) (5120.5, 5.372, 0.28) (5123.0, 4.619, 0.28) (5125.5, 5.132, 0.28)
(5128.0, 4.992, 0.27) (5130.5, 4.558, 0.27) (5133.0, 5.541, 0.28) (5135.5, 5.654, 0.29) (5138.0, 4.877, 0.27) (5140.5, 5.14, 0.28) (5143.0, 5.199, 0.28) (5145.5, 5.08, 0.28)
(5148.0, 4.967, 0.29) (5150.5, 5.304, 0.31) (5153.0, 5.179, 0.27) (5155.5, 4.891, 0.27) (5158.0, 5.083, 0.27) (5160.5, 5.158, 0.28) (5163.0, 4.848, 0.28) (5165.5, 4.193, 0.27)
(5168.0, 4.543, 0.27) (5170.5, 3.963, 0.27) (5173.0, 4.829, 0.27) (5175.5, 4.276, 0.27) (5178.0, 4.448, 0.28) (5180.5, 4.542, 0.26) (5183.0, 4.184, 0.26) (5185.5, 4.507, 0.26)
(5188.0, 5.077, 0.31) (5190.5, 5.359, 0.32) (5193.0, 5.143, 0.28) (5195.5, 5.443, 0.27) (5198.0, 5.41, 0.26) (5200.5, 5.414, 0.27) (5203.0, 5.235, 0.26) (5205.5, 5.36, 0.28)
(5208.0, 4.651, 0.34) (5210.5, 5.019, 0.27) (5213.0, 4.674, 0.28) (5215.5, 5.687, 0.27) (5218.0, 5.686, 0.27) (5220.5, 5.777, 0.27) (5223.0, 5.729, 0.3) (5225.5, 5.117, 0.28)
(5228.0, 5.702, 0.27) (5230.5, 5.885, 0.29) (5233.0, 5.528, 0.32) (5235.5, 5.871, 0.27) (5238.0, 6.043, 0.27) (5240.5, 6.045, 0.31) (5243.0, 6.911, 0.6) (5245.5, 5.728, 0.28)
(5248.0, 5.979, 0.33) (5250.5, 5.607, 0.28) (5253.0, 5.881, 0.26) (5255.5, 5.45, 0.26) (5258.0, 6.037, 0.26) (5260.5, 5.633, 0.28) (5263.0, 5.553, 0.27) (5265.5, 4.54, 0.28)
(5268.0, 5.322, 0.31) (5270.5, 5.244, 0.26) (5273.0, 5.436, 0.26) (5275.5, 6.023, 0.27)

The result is -18.9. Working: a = 18.6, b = 18.2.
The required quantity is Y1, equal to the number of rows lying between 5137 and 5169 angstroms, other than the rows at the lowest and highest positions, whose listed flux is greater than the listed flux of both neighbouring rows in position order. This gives 3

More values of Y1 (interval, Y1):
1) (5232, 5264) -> 4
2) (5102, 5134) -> 2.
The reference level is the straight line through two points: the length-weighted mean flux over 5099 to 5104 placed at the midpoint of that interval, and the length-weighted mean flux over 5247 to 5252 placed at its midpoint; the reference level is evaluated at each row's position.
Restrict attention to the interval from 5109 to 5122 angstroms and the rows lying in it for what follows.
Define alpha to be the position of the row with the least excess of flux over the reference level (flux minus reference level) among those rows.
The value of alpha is 5120.5 angstroms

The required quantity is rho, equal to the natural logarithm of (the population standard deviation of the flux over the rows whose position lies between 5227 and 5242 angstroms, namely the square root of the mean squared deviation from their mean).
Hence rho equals -1.7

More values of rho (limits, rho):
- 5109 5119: -2.2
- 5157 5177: -0.9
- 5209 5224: -0.9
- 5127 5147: -1.1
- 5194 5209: -1.3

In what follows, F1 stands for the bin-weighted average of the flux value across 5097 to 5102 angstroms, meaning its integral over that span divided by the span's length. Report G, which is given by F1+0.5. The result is 5.9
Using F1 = 5.4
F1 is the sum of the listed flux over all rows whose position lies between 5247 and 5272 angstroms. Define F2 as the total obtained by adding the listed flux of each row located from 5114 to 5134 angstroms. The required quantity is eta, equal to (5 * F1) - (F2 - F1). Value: 290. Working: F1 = 55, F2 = 41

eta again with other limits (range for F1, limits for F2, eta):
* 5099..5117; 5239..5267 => 169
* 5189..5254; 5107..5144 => 791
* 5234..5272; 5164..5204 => 438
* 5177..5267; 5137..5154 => 1133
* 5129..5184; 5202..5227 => 586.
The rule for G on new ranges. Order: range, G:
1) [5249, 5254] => 6.2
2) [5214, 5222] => 6.2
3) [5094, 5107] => 5.9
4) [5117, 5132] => 5.5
